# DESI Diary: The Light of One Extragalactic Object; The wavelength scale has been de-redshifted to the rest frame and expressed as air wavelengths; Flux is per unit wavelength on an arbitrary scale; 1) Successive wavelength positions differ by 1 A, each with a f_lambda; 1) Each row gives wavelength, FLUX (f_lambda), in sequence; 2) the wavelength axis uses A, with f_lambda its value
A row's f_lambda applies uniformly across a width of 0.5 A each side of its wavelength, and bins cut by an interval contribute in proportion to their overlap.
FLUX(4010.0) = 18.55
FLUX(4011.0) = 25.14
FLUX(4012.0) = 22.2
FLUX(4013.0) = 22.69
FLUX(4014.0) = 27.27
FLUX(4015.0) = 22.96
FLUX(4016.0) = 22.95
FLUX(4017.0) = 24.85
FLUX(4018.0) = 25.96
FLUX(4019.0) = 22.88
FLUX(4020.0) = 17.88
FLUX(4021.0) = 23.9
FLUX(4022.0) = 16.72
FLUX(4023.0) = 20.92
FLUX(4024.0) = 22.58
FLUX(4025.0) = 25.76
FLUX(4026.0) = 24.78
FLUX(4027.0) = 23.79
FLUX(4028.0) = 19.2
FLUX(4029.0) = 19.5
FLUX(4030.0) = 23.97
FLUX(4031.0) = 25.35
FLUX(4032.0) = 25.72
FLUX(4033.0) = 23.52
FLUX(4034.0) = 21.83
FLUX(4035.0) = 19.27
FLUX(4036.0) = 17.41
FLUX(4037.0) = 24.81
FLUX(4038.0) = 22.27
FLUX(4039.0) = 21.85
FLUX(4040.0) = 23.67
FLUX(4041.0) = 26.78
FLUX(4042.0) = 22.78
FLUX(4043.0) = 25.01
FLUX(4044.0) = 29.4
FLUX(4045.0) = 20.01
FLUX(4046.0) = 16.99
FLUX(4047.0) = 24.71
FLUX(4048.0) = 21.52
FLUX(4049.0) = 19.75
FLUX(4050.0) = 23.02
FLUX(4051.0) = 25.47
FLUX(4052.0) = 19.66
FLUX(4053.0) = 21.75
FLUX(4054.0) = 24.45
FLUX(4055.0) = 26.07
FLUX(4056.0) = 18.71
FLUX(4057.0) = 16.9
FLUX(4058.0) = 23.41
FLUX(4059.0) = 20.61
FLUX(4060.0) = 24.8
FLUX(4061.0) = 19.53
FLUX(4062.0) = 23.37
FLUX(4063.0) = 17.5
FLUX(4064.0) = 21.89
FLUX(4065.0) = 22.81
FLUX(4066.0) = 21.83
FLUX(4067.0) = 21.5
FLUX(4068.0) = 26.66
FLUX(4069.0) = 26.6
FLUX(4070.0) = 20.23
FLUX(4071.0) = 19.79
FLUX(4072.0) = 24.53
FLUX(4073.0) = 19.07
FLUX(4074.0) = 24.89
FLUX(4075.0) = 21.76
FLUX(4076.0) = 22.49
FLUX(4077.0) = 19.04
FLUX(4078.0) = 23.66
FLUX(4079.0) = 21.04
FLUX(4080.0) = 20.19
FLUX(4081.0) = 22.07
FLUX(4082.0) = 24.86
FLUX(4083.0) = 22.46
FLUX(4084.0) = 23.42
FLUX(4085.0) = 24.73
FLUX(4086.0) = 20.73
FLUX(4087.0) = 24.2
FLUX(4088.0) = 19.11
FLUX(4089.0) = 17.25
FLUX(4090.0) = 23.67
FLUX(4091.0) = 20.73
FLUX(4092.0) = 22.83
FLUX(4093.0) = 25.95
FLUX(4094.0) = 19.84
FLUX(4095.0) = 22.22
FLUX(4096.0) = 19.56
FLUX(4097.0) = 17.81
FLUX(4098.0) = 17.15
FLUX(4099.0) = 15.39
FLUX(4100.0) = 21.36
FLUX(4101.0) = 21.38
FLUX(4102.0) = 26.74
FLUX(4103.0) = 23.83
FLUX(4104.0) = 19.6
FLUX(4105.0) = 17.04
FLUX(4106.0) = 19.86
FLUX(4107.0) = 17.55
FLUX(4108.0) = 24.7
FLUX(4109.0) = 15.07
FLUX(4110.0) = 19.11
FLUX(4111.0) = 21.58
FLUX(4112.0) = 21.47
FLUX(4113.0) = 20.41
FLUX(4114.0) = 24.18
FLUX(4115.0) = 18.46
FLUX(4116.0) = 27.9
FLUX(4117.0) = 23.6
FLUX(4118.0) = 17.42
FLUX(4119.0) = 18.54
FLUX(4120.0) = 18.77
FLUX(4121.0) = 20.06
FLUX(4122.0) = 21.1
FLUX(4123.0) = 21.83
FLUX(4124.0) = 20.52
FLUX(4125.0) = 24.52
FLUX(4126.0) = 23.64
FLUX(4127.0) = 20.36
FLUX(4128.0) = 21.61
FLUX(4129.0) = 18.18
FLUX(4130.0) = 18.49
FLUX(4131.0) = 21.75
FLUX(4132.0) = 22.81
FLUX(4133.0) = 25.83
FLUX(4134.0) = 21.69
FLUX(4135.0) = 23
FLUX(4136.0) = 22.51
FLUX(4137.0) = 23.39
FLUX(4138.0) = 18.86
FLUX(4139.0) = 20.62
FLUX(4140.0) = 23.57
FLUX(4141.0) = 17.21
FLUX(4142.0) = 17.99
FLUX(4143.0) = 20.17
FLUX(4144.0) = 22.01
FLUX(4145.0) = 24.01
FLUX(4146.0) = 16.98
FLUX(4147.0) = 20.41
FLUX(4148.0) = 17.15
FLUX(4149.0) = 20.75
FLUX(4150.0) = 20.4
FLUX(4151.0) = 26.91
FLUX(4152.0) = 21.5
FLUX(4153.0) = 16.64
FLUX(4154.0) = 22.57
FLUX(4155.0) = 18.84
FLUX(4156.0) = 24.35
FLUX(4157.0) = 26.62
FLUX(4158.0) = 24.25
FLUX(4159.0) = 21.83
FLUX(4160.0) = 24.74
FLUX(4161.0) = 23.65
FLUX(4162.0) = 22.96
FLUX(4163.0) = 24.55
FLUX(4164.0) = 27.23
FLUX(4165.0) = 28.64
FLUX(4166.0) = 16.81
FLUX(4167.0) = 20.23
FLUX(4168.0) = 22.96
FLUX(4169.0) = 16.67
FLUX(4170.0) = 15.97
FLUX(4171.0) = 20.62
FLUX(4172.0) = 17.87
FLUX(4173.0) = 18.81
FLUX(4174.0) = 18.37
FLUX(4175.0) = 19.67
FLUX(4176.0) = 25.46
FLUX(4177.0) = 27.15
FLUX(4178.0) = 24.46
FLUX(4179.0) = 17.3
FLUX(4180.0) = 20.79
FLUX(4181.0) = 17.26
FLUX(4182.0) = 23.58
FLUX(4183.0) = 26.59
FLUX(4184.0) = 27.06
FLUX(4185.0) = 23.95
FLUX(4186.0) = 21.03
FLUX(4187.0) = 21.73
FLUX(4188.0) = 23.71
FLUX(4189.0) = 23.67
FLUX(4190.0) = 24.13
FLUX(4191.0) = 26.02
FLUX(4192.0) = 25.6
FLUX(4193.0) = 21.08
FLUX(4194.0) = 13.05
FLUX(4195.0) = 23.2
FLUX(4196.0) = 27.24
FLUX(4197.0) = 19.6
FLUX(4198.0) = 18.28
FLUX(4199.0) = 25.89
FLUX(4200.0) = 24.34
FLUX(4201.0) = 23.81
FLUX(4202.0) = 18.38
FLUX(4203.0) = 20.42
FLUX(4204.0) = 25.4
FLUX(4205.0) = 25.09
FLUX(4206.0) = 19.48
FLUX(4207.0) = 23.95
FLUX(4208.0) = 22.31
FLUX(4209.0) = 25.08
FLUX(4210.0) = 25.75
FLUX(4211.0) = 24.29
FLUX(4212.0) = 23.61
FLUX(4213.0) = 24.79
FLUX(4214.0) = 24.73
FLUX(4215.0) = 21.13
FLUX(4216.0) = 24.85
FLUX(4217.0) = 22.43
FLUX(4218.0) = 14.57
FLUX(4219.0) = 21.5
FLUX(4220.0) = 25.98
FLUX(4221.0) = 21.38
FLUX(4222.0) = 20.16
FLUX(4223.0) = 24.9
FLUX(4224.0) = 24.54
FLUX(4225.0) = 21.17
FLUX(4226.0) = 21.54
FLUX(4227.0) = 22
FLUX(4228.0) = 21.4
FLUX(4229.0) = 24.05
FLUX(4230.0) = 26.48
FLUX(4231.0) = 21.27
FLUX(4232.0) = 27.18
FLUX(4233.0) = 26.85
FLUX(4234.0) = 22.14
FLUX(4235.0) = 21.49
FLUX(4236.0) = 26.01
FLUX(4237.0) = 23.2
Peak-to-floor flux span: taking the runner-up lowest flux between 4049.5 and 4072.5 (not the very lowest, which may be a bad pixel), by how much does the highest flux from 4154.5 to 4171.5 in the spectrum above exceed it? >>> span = 11.1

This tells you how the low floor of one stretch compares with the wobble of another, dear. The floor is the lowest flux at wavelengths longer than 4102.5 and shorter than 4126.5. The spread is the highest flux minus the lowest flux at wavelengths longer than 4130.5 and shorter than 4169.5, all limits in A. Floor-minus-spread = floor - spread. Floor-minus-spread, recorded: 3.1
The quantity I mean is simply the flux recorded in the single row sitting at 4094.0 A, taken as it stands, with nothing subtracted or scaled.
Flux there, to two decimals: 19.84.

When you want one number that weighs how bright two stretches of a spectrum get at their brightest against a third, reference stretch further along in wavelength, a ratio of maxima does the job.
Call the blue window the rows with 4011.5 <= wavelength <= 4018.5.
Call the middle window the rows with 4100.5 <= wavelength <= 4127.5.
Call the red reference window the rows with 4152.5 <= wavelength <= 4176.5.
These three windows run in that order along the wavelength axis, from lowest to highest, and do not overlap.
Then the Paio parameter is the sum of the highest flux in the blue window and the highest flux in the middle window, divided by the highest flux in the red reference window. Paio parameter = 1.93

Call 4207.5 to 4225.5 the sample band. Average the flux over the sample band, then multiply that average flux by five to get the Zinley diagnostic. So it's 115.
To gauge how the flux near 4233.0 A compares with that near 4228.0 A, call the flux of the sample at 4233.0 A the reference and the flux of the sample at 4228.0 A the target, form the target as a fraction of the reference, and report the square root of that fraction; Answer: 0.89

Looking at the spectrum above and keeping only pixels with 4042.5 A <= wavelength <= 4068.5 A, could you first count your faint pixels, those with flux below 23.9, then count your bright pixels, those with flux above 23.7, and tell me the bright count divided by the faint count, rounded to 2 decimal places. 0.44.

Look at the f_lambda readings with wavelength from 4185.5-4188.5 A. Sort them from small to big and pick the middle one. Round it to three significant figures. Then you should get 21.7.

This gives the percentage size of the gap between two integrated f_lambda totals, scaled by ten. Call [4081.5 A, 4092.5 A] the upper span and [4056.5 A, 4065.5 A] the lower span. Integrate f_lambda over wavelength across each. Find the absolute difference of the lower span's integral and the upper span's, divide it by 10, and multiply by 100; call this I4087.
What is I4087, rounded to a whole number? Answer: 532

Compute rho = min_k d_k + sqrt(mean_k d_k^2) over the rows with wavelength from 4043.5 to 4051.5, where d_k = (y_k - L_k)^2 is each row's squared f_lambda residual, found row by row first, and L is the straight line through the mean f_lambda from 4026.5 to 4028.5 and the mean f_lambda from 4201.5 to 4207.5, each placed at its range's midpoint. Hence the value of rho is 24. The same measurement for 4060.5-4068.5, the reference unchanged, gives 11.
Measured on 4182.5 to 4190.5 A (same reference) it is 12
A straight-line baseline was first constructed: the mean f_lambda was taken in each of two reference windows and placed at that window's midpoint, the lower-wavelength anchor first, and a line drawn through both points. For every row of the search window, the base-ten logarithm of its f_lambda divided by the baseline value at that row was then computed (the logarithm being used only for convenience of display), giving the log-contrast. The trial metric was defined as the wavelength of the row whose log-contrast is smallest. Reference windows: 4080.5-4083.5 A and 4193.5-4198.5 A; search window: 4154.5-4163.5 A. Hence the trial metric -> 4155.0 A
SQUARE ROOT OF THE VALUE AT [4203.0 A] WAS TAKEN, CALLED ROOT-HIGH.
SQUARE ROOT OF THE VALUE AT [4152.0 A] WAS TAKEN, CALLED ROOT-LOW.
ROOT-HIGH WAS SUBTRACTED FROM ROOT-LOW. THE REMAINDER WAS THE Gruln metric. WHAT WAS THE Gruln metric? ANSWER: 0.12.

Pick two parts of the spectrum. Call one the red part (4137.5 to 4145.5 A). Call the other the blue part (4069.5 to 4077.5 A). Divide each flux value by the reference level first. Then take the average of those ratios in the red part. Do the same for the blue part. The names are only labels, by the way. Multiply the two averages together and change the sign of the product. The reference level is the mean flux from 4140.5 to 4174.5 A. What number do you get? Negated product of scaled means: -0.98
